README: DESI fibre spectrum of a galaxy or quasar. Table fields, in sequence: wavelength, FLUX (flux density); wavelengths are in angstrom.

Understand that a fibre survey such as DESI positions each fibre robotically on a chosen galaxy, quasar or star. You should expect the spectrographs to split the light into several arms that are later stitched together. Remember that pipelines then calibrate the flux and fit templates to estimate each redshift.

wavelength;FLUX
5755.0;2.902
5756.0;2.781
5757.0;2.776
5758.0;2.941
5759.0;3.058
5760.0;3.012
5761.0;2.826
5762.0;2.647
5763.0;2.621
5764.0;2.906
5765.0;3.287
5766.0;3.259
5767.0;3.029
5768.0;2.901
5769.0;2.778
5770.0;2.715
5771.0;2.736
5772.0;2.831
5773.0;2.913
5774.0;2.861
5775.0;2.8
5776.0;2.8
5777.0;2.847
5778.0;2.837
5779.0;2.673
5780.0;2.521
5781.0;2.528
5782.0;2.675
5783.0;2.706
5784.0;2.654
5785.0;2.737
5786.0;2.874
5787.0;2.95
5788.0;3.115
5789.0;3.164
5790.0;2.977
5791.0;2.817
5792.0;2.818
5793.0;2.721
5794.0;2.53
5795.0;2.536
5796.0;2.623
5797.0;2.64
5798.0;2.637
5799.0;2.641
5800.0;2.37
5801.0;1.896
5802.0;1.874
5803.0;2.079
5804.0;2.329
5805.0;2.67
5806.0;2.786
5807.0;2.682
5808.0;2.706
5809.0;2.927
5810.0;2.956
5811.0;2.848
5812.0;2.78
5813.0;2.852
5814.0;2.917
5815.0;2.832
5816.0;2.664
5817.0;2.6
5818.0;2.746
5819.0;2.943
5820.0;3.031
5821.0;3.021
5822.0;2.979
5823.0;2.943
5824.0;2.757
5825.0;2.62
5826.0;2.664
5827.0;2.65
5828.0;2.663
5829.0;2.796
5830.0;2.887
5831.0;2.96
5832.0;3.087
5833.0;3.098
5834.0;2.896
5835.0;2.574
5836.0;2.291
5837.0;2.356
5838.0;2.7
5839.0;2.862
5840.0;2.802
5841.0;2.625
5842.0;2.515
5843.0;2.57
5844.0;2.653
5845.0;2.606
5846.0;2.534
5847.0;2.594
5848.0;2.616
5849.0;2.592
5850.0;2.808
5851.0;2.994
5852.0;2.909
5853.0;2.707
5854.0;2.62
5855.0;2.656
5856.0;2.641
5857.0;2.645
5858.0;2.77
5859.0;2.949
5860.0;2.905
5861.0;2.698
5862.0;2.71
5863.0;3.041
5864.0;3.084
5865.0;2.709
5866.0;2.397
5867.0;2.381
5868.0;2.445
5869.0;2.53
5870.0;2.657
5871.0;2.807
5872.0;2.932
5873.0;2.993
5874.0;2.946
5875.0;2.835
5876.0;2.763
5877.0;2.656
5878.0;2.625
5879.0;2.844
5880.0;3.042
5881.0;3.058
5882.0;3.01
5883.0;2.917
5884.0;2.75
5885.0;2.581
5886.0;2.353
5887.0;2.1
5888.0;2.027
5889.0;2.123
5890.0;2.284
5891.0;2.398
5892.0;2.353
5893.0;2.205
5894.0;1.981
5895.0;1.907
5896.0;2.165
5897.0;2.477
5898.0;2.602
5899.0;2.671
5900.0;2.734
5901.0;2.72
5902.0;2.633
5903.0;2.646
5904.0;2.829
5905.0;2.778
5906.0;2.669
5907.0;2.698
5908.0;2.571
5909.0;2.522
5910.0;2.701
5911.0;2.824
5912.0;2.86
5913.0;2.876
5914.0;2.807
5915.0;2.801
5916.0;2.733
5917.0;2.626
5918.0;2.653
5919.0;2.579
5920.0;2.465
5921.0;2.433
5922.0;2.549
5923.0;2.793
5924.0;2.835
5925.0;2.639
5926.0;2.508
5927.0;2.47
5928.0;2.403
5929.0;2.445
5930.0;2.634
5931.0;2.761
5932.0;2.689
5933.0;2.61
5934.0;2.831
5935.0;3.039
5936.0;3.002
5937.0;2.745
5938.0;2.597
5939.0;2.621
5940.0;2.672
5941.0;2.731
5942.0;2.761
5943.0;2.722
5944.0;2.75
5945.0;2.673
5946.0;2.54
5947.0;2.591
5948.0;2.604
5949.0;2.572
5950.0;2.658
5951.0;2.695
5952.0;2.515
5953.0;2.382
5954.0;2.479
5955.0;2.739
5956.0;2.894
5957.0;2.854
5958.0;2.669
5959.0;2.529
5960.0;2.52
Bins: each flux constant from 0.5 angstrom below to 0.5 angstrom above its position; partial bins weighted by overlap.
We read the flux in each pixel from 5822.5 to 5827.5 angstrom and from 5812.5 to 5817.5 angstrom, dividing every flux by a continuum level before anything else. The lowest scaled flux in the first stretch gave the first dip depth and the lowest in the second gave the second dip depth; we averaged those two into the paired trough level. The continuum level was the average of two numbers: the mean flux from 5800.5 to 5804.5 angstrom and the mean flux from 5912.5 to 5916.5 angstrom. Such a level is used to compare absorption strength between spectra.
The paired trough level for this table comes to 1.08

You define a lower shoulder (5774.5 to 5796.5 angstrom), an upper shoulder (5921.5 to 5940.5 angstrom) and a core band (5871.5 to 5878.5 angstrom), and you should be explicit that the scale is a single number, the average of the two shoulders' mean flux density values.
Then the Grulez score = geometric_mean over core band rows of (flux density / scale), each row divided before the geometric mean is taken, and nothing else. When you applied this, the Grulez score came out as 1.04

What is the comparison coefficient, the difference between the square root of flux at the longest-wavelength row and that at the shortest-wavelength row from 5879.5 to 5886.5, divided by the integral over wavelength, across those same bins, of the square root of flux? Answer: -0.018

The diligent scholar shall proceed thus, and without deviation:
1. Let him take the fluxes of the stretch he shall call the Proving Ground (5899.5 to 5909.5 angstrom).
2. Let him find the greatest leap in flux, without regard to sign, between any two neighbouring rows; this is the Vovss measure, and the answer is 0.183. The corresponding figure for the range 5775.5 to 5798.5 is 0.191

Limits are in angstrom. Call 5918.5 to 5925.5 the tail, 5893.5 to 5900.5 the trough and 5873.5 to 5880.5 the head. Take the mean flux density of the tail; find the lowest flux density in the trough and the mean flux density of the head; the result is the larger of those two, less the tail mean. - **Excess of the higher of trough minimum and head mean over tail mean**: 0.20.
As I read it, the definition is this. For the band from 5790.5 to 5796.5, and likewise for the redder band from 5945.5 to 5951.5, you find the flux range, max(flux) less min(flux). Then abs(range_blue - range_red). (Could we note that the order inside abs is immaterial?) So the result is 0.13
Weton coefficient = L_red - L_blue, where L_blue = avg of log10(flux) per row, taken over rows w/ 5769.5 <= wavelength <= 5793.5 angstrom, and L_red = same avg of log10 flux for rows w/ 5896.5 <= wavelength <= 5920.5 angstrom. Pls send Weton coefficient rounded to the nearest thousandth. -0.018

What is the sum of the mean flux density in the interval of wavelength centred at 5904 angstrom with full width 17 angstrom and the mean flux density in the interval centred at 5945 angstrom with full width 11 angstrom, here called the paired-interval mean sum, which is 5.31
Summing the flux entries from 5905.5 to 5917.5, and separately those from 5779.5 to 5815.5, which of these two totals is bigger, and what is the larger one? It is 96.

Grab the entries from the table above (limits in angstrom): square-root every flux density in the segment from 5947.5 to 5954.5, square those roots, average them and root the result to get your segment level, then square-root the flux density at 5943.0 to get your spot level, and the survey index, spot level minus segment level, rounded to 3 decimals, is 0.051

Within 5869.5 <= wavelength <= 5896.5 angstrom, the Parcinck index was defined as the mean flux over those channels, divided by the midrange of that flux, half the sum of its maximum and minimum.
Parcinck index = 1.03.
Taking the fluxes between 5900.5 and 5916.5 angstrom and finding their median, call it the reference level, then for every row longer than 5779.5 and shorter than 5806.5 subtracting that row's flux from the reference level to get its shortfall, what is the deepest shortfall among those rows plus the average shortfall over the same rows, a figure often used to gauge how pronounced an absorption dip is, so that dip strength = 1.0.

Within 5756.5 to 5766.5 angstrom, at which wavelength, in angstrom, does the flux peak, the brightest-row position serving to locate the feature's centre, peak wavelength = 5765.0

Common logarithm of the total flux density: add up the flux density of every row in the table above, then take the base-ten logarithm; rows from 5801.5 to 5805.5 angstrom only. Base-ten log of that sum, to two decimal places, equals 0.95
